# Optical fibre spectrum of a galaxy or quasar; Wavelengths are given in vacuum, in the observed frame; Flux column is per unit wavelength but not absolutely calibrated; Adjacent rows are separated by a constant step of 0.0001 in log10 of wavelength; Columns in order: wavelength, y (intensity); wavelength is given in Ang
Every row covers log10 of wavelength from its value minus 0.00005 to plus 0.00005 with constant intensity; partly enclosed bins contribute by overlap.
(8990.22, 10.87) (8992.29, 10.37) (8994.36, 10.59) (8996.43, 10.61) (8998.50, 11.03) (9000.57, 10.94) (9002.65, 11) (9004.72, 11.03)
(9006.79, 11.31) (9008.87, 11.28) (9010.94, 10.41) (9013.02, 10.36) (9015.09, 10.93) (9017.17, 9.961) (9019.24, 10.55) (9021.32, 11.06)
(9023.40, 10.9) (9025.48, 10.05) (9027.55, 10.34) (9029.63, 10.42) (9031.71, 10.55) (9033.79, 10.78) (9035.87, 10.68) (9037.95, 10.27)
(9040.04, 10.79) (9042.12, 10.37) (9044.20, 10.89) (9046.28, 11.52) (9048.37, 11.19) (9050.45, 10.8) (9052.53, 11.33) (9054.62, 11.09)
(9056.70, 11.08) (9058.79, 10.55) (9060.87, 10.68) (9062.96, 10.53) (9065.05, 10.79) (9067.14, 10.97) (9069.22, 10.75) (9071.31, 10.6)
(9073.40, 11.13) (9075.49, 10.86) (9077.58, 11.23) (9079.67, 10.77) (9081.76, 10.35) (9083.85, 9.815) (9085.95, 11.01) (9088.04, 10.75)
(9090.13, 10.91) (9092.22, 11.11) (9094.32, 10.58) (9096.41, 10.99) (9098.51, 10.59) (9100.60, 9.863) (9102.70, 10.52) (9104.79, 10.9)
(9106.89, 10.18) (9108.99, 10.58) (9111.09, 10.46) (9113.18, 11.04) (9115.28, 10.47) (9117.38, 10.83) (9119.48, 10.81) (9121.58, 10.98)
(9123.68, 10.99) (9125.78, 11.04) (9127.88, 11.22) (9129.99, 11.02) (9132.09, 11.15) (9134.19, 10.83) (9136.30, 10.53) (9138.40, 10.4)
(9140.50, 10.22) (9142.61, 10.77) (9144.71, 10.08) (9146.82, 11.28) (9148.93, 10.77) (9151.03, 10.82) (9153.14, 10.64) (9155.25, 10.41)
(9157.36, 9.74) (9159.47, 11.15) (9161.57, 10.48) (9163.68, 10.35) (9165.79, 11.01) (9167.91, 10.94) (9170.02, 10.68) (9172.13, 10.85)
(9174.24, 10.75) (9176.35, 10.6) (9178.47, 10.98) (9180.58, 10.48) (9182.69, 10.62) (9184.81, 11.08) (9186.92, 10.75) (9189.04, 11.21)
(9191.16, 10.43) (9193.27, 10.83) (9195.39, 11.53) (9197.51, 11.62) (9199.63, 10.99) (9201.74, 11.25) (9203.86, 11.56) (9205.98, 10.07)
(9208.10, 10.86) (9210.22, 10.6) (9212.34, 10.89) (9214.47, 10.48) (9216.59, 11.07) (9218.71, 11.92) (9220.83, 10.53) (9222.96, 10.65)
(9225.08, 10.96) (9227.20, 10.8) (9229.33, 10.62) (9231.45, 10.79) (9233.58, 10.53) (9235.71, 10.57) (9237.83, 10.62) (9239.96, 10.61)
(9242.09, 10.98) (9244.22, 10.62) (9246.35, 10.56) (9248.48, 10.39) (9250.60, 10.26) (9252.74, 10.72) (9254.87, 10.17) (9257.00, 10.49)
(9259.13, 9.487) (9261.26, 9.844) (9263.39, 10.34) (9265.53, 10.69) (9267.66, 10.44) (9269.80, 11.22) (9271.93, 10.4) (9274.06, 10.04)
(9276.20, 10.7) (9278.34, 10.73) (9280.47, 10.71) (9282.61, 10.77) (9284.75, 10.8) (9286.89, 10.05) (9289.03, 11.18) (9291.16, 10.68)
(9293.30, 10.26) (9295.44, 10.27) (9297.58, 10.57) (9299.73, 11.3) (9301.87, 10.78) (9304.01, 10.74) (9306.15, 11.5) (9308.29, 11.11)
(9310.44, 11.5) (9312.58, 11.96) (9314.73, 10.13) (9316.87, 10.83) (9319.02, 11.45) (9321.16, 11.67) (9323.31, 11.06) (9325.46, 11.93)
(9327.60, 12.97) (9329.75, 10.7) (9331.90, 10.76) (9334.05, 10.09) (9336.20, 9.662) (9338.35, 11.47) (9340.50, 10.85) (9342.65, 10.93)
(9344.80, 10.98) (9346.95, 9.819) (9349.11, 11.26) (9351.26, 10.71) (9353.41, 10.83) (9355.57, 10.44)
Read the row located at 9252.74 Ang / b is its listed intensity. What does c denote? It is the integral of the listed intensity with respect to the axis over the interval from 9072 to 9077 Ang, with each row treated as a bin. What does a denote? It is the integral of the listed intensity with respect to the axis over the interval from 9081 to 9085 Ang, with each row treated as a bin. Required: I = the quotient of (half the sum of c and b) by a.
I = 0.81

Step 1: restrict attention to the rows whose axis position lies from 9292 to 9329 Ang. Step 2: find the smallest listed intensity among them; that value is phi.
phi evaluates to 10.13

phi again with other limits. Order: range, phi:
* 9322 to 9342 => 9.662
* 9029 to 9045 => 10.27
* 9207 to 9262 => 9.487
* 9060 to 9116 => 9.815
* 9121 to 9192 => 9.74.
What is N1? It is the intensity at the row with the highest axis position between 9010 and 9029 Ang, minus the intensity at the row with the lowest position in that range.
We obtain -0.1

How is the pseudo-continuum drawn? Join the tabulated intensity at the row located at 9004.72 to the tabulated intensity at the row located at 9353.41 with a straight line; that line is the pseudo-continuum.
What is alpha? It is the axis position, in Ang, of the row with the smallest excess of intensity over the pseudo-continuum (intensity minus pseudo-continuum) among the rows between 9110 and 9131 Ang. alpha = 9111.09 Ang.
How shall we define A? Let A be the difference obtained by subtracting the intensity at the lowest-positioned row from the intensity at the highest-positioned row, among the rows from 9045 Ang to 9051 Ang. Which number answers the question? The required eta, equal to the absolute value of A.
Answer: 0.72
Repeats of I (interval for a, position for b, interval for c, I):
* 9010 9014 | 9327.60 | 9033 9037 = 0.67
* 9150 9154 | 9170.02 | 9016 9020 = 0.60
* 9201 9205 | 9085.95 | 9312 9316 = 0.60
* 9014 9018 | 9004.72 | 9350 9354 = 0.65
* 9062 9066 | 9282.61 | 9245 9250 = 0.74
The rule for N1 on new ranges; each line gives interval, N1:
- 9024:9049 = 1.1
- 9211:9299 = -0.3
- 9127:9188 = -0.5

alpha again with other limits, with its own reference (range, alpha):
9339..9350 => 9346.95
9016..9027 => 9017.17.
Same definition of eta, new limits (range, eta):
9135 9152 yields 0.29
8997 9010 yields 0.25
